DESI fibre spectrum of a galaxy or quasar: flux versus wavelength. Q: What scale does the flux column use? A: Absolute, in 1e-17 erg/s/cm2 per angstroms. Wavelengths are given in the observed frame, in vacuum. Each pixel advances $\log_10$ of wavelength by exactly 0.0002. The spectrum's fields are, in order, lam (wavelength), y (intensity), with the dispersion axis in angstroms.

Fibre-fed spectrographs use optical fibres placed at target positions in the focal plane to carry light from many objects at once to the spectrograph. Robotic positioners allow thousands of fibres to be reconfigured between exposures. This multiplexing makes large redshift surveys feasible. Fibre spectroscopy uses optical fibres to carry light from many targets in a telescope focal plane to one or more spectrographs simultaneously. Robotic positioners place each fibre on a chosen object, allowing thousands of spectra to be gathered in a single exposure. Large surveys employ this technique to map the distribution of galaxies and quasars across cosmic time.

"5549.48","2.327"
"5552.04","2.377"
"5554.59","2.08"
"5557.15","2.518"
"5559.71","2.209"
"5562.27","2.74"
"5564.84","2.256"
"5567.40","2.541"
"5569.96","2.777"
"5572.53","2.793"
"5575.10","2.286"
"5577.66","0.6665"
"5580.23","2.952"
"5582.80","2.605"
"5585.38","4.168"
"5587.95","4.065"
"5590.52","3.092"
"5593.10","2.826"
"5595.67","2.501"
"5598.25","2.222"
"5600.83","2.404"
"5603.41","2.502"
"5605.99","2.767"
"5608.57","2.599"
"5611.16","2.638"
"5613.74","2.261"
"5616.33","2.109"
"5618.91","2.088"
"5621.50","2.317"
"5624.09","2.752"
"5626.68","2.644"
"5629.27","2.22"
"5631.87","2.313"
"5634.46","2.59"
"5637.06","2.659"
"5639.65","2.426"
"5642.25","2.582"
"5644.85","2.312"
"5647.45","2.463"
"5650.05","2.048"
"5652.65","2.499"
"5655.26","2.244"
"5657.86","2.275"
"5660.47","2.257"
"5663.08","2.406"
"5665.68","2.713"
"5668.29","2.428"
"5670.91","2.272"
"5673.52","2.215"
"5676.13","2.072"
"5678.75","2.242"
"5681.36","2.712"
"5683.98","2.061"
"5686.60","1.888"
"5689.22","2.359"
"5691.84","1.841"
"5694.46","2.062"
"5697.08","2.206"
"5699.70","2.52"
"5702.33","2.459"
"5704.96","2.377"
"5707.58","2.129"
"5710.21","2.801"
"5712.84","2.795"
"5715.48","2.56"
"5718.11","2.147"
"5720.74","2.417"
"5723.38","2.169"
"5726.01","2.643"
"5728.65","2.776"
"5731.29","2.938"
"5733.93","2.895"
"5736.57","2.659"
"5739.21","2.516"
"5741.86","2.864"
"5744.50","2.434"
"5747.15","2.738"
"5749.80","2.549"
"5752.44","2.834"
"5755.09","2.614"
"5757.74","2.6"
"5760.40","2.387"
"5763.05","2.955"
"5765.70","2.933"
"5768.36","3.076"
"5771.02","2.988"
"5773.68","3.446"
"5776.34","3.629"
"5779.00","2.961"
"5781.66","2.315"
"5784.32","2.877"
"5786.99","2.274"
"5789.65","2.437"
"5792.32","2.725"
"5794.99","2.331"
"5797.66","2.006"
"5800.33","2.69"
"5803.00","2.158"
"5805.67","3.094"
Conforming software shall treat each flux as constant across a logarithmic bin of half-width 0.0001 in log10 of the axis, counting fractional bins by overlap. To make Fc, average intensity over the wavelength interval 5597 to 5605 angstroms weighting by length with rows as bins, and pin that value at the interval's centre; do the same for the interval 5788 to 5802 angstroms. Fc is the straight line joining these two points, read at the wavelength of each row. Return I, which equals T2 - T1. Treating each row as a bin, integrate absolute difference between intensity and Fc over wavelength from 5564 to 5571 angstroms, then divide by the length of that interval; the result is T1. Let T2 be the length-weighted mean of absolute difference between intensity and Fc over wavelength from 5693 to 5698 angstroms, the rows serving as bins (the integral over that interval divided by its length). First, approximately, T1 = 0.23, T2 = 0.29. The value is 0.1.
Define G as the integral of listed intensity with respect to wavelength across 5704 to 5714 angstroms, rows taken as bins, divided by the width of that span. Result 2.5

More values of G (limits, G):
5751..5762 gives 2.6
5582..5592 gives 3.5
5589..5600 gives 2.7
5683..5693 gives 2.0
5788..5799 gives 2.4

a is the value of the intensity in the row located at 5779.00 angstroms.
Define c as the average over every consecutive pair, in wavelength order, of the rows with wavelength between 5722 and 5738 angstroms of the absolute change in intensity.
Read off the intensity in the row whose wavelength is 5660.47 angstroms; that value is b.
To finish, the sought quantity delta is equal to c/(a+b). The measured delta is 0.04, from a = 2.961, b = 2.257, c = 0.21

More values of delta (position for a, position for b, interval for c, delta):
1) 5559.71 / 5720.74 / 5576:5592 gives 0.23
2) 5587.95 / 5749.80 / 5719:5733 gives 0.04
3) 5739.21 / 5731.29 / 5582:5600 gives 0.11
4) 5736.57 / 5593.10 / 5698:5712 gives 0.05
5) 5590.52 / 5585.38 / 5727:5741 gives 0.02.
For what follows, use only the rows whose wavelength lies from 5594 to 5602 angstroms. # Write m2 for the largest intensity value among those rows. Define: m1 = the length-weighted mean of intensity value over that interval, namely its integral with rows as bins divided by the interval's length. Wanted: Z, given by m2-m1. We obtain 0.103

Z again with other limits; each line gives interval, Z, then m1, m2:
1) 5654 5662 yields 0.013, 2.26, 2.275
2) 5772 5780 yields 0.284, 3.34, 3.629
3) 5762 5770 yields 0.088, 2.99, 3.076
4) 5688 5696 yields 0.270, 2.09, 2.359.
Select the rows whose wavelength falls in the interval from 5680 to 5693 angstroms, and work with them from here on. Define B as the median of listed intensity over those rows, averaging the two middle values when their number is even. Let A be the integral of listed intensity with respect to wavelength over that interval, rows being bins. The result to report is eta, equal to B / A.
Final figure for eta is 0.07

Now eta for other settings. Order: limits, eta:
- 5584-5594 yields 0.10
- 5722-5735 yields 0.08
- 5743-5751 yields 0.12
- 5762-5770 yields 0.12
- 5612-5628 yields 0.06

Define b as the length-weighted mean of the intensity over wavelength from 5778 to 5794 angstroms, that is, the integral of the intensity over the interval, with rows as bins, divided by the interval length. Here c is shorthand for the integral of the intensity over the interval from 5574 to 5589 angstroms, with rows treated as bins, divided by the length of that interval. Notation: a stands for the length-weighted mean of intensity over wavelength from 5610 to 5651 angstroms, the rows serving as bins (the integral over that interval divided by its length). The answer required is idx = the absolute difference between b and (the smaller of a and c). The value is 0.2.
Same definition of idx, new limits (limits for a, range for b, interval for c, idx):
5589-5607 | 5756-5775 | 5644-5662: 0.6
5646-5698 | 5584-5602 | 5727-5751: 0.8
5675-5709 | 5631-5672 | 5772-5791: 0.2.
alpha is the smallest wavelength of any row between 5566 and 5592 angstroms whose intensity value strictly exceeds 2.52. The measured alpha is 5567.40 angstroms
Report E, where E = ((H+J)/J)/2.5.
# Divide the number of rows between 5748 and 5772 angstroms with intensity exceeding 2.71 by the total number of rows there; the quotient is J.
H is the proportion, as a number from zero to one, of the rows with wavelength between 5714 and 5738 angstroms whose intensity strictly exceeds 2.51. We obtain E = 0.88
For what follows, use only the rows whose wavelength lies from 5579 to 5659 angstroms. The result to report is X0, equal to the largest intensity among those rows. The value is 4.168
